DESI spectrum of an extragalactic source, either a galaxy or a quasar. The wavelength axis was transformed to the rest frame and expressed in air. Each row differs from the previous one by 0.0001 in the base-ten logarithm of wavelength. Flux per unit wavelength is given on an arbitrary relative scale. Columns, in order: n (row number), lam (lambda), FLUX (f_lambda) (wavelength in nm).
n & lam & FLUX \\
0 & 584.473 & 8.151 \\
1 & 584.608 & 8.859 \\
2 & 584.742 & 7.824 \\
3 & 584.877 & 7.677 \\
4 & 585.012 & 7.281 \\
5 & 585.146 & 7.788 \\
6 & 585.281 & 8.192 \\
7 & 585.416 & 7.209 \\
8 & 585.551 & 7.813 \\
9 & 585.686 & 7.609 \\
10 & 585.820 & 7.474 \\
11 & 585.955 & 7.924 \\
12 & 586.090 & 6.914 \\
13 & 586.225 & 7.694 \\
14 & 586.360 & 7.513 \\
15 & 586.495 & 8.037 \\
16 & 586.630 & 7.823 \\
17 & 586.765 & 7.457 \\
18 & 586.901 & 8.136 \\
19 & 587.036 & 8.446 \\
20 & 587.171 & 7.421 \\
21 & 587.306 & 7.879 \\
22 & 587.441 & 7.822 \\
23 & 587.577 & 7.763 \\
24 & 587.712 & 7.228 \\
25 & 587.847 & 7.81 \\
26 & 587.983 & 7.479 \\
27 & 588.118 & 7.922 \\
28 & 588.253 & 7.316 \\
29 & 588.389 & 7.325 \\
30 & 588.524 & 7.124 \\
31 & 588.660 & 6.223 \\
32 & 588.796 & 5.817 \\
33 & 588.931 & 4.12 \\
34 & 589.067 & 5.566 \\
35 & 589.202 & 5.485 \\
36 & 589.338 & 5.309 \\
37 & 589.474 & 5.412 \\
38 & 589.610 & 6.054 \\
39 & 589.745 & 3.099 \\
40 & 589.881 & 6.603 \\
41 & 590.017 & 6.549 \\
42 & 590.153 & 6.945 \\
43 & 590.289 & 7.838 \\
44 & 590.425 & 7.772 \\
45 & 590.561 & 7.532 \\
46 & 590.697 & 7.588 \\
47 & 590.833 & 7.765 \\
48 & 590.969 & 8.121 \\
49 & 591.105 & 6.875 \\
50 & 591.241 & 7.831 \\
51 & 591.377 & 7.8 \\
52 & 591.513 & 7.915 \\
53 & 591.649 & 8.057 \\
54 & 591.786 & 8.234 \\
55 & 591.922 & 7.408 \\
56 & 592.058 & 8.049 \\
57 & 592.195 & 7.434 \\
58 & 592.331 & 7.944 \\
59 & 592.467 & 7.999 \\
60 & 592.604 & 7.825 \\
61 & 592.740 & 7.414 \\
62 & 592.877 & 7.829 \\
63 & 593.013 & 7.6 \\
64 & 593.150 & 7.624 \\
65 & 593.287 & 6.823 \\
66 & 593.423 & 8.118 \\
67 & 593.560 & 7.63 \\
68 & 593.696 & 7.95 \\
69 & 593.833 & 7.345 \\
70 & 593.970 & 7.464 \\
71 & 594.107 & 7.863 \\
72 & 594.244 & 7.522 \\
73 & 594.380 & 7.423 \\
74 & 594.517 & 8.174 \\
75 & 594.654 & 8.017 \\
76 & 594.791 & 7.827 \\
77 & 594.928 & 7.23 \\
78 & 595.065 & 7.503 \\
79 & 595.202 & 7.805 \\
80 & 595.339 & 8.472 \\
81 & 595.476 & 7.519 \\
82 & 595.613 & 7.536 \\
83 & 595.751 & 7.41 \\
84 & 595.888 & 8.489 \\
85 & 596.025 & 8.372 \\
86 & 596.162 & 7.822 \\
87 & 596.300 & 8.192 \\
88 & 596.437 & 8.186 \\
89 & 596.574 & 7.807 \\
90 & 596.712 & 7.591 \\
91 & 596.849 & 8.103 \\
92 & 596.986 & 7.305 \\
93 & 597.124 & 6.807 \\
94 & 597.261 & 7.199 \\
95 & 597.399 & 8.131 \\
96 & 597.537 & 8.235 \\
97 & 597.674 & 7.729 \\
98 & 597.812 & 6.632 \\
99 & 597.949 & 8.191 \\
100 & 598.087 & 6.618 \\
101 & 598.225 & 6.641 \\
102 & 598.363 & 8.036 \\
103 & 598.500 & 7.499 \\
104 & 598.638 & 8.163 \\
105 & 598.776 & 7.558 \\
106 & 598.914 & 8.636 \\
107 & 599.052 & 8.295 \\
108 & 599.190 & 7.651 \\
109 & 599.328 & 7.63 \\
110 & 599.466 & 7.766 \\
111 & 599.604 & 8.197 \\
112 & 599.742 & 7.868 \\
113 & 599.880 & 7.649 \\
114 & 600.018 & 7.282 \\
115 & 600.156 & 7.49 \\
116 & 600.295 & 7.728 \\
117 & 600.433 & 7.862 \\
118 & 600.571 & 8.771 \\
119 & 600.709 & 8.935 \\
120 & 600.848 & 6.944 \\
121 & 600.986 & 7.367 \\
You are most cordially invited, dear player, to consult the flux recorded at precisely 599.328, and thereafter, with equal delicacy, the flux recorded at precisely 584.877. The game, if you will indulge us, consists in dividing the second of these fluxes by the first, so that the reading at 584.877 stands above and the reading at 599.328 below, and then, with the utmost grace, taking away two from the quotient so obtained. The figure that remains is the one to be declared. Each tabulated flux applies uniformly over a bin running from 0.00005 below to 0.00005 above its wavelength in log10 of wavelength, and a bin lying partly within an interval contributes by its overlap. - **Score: -0.99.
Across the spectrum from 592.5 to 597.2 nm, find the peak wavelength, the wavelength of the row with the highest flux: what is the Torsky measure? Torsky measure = 595.888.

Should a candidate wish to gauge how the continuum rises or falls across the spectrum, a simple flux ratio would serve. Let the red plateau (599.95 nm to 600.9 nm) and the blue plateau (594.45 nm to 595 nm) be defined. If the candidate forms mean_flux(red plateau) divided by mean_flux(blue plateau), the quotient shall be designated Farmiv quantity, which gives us 1.01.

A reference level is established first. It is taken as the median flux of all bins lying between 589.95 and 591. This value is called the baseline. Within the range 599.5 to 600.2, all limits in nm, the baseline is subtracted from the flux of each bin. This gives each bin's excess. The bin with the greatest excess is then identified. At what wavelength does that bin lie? 599.604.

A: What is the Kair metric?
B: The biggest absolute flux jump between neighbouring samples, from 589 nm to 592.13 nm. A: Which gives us 3.5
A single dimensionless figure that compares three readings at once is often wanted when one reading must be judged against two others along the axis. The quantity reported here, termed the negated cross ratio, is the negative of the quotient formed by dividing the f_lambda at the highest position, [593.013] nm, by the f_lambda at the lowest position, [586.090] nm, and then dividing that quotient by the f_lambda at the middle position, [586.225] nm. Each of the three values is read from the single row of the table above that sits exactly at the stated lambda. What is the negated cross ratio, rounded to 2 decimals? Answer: -0.14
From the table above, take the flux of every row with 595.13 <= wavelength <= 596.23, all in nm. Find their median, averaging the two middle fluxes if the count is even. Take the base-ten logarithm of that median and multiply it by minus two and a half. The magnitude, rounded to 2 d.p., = -2.23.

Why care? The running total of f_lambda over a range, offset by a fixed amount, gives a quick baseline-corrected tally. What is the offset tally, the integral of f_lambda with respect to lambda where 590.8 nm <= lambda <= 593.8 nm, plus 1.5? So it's 24.7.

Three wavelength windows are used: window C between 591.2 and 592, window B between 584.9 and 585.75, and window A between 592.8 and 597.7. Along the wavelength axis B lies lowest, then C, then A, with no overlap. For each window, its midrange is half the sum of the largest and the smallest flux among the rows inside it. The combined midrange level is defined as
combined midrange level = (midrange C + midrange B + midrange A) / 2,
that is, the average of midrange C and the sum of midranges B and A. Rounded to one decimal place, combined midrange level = 11.6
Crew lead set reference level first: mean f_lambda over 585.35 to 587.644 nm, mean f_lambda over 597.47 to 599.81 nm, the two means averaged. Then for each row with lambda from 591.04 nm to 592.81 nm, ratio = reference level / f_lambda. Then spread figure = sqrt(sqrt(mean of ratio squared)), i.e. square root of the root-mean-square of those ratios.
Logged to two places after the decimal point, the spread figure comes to 1.00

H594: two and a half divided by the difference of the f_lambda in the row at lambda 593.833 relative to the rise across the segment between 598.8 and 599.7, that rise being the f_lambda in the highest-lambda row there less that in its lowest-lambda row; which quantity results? 0.321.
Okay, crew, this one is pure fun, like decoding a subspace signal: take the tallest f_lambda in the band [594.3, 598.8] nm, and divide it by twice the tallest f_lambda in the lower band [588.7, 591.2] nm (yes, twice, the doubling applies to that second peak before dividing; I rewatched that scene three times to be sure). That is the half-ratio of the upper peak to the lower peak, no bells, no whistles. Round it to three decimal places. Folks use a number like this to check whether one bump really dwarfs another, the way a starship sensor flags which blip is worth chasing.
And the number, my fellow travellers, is 0.523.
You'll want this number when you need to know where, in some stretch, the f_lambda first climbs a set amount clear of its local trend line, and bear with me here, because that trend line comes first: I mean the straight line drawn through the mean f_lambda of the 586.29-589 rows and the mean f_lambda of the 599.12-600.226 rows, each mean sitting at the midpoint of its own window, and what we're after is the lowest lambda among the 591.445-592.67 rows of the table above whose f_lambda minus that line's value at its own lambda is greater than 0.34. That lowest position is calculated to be 591.513 nm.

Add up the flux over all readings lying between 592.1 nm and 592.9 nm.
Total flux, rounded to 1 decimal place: 46.4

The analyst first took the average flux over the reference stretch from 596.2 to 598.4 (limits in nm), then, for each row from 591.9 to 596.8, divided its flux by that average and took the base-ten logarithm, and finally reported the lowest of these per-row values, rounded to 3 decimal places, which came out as -0.046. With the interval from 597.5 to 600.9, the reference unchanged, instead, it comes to -0.059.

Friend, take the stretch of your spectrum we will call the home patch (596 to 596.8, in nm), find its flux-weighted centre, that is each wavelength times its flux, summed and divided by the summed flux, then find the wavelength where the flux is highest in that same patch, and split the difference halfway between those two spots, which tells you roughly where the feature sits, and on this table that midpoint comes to 596.19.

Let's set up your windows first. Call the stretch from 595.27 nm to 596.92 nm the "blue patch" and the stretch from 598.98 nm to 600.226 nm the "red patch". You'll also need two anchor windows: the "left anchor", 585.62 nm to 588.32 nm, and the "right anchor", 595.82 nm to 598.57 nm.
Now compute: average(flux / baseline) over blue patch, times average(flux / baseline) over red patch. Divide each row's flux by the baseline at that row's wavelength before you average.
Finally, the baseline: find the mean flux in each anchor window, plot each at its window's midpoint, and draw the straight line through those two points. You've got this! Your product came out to 1.05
